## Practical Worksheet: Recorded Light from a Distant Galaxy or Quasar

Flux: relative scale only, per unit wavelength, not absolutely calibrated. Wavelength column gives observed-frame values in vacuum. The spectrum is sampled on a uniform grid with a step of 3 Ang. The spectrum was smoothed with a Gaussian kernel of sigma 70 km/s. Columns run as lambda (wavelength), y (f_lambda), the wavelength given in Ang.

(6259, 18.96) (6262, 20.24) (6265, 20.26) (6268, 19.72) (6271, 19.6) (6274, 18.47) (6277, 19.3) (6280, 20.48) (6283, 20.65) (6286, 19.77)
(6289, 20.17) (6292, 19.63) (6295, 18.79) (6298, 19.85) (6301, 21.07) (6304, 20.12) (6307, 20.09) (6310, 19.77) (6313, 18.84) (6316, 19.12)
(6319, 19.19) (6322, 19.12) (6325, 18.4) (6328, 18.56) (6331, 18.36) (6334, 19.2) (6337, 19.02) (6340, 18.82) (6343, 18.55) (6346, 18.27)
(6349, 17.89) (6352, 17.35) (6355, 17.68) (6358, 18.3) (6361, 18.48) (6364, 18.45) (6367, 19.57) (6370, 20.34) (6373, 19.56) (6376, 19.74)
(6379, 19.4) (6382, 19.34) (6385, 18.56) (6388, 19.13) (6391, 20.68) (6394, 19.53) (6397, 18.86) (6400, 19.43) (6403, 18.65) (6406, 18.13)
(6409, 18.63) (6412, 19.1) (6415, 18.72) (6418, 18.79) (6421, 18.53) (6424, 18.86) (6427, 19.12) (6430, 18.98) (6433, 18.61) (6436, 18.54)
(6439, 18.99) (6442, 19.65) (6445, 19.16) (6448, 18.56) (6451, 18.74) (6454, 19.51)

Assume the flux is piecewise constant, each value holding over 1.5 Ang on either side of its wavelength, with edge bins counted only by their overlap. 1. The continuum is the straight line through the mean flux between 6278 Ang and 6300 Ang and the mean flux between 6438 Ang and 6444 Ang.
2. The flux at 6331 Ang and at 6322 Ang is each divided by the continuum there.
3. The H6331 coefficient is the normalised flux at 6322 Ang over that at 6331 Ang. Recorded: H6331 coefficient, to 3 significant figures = 1.04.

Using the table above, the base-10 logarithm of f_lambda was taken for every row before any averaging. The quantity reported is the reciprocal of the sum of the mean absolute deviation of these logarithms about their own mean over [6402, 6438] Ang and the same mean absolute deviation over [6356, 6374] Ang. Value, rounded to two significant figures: 48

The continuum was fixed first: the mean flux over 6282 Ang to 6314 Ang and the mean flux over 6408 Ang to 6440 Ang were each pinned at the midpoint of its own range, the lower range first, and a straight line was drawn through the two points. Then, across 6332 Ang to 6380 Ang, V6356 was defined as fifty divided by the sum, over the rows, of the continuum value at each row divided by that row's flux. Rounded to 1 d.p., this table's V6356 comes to 3.0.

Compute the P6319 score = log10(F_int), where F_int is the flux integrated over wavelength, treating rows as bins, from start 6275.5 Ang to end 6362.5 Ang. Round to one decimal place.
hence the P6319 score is 3.2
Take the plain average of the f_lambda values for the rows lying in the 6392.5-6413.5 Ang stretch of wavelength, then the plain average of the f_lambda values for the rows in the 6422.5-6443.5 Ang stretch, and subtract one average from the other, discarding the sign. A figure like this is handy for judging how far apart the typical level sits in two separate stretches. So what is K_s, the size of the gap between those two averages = 0.1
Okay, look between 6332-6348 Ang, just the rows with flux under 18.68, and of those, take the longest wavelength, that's 6346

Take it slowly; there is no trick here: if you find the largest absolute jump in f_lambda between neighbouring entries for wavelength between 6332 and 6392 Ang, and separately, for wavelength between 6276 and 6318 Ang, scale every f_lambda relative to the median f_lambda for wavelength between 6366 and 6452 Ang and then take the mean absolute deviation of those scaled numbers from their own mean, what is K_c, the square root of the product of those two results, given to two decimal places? 0.21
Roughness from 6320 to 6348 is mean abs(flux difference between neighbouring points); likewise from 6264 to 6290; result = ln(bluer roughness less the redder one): -1.2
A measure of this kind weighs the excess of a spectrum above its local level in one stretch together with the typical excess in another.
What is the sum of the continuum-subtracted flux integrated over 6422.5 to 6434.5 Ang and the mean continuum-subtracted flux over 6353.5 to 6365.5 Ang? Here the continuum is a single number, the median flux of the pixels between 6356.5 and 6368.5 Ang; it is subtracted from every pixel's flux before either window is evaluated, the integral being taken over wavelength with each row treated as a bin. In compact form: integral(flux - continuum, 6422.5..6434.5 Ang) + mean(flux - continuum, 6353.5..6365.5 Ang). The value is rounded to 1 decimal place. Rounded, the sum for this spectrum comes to 4.9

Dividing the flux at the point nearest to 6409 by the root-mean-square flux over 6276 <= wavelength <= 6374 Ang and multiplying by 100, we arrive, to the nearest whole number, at 97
